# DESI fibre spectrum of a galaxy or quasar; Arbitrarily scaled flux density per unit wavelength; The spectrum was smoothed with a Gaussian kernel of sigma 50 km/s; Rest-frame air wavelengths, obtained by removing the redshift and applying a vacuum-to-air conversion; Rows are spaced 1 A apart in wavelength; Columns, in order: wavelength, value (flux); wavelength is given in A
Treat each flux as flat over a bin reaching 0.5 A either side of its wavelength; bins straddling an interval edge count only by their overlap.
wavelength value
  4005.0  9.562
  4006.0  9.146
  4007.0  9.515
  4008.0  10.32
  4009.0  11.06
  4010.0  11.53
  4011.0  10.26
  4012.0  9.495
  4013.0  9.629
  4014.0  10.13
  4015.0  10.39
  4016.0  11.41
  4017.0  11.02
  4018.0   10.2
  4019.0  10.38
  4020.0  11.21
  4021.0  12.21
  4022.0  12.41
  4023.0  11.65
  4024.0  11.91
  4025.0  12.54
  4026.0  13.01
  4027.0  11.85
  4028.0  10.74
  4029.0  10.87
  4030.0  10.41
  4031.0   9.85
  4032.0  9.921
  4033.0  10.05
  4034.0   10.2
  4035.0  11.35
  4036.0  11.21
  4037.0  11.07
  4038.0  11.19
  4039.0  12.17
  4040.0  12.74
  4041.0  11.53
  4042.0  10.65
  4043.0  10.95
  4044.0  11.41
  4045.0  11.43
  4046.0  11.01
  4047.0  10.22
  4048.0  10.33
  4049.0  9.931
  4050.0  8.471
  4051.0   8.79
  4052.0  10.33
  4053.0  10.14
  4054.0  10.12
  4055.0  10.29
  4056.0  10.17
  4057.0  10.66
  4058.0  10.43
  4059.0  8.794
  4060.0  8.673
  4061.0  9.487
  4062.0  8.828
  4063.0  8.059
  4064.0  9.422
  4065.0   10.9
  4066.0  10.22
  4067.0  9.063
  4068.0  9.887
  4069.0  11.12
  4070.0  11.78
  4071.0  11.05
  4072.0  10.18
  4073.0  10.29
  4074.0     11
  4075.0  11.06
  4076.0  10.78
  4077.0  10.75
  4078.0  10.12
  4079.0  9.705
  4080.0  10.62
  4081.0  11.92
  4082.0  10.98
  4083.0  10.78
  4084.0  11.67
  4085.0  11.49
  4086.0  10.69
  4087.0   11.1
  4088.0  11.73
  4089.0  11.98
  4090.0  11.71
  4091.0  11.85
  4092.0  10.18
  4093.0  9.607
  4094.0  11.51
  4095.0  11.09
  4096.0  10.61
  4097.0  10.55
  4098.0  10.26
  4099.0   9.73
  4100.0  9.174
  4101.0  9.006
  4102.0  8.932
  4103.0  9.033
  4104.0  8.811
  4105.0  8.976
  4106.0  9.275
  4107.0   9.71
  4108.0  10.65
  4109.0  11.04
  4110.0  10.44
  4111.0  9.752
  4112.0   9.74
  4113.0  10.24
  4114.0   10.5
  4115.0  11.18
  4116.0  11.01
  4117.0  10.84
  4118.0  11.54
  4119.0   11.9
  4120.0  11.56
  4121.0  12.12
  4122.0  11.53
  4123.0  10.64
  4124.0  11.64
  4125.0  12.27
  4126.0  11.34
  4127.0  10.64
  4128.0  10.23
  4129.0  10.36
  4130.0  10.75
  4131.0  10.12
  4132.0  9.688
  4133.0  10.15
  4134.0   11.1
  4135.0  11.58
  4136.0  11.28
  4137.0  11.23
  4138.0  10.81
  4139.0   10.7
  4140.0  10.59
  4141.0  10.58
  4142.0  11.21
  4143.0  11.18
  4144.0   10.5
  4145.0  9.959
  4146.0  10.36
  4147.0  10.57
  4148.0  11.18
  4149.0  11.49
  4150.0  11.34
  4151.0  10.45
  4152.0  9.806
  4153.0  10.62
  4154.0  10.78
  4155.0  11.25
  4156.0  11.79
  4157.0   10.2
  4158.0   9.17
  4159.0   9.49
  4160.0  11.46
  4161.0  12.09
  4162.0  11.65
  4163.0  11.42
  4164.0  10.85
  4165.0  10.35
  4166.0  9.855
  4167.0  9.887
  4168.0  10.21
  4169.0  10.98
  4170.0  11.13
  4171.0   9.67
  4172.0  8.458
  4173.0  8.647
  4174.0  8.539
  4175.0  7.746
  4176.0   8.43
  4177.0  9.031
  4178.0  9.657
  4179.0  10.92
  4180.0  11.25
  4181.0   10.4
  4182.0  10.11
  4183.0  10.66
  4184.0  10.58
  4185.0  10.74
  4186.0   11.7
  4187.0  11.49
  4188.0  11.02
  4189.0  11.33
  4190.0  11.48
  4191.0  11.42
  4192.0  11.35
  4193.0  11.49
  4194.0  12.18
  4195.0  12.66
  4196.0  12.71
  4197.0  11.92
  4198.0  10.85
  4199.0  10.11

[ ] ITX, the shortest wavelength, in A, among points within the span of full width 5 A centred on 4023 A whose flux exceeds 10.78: 4021.0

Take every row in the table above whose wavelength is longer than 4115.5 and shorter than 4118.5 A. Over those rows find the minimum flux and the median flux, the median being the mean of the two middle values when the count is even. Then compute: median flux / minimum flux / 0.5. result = 2.03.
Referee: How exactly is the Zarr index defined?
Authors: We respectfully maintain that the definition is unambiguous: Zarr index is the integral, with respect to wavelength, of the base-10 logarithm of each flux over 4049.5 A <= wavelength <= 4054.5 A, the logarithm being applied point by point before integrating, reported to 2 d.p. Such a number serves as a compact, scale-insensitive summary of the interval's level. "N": 4.90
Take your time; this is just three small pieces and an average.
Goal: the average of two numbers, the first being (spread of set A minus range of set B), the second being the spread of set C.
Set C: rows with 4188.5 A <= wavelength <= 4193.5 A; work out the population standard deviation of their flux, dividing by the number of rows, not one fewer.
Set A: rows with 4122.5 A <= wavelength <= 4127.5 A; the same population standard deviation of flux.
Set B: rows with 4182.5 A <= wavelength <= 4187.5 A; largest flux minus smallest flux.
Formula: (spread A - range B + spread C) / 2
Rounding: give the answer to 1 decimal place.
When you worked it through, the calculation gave -0.2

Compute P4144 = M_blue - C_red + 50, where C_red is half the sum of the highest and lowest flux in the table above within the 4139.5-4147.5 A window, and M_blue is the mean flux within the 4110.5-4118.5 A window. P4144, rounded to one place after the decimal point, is 50.0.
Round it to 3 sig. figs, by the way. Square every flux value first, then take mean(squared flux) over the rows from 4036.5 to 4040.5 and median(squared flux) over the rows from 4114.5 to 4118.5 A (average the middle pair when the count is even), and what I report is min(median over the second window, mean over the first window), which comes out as 123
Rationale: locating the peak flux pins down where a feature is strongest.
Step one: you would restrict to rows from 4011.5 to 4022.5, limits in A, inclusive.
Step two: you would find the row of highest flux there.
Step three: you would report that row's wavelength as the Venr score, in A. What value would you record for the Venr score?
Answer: 4022.0 A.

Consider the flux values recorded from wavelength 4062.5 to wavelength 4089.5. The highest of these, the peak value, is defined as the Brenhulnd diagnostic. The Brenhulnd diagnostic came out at 11.98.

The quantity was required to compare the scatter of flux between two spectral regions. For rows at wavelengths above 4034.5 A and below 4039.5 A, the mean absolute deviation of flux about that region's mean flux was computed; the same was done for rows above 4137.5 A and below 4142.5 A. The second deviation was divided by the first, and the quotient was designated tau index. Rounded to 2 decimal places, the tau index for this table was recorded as 0.60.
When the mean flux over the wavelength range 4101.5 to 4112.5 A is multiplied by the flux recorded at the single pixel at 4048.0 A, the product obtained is 100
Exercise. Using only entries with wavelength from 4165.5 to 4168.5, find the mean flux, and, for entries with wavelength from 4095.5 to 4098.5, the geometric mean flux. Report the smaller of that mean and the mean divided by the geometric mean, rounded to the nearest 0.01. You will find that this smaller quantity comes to 0.95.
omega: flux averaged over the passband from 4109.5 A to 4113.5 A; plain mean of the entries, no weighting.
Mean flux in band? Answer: 10.0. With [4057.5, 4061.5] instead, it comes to 9.3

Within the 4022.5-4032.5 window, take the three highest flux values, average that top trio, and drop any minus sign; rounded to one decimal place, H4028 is 12.5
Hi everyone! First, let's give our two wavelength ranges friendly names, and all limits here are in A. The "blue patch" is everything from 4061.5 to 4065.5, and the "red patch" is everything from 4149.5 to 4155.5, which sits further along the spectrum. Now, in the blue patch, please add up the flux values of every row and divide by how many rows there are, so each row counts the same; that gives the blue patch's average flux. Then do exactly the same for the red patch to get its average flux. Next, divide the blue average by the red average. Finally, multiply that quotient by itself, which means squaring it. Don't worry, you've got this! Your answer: 0.75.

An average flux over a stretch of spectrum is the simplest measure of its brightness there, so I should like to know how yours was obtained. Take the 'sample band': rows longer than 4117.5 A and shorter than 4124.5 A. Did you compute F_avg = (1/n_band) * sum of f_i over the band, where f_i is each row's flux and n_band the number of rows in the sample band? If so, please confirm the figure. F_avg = 11.6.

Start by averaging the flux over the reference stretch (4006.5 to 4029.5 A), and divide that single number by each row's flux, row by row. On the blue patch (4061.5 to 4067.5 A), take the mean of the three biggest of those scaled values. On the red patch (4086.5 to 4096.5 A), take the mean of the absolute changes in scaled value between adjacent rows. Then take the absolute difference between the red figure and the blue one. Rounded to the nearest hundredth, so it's 1.21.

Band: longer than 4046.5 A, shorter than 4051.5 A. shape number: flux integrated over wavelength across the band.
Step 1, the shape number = 48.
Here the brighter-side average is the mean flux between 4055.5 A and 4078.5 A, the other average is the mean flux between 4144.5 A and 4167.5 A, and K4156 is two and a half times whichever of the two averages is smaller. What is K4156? 25.3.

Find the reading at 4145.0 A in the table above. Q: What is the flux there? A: 9.959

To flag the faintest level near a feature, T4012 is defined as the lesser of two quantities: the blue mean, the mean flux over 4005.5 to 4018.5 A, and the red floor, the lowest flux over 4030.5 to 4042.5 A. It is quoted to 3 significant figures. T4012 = 9.85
